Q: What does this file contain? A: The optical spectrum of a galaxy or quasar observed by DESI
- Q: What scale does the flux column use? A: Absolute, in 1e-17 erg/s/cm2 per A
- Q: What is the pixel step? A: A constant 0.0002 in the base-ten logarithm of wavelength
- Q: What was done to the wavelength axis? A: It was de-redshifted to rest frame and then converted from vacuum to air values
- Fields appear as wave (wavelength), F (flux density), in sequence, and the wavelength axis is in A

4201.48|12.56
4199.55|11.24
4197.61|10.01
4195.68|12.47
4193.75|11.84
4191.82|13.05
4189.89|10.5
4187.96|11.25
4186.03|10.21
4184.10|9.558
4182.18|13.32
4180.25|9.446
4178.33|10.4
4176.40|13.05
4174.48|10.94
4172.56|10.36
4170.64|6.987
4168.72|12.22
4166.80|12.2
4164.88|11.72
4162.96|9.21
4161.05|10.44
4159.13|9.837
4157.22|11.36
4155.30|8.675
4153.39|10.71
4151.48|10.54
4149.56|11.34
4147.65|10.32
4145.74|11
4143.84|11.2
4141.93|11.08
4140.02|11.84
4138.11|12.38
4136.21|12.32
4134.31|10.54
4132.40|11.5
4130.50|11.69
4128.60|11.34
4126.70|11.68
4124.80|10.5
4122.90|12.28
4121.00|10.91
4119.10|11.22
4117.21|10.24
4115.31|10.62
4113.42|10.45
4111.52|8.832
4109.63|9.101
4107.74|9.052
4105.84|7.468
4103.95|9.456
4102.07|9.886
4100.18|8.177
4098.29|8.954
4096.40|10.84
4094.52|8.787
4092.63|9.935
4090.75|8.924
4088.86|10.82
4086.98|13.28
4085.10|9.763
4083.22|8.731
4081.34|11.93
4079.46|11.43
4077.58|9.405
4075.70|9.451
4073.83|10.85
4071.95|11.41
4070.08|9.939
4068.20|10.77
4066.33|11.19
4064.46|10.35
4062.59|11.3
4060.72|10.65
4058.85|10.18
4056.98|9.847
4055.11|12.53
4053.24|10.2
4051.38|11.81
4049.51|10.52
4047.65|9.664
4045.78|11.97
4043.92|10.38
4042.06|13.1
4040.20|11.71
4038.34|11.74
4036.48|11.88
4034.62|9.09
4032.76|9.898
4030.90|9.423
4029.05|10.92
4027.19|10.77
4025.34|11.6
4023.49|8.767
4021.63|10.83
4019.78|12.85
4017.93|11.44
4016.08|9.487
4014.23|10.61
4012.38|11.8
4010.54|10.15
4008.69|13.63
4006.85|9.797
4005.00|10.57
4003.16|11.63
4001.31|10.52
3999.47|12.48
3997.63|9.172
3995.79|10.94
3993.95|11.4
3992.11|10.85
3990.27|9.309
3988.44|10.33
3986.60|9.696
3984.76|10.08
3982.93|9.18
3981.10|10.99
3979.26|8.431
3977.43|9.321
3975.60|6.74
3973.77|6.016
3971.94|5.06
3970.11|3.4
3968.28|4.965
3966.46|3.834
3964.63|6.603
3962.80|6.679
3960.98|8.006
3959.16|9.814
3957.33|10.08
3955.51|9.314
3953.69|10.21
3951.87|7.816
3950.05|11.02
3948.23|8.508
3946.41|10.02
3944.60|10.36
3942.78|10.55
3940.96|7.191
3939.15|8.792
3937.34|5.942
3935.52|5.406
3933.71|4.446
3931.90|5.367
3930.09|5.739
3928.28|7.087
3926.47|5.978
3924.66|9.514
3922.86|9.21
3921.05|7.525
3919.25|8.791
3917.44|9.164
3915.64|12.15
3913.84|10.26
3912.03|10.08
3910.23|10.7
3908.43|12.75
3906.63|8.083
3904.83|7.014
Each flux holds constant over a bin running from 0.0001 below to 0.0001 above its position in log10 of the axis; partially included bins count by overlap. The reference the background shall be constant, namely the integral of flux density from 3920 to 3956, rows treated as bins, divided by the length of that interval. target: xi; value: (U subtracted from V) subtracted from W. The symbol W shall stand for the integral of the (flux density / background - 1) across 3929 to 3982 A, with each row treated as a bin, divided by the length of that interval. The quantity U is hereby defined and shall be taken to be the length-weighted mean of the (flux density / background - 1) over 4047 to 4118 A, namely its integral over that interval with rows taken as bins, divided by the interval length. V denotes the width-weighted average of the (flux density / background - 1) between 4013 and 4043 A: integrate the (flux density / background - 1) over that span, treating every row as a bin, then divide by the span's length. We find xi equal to -0.1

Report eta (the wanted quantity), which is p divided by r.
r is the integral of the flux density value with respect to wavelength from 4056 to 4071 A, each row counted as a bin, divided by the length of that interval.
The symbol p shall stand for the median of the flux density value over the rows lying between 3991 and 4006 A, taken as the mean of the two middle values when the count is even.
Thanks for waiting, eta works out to 1.03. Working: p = 10.9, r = 10.5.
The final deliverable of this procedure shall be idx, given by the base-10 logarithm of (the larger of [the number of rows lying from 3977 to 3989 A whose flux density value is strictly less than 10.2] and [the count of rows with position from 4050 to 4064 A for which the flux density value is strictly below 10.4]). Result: 0.70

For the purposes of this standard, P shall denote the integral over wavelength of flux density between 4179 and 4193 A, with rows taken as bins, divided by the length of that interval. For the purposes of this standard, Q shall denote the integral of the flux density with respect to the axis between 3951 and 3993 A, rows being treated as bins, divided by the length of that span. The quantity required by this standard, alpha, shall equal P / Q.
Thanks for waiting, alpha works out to 1.4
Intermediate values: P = 11.0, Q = 8.1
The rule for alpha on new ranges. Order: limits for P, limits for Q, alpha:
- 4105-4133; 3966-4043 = 1.1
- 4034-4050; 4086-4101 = 1.1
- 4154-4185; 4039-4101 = 1.0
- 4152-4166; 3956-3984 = 1.4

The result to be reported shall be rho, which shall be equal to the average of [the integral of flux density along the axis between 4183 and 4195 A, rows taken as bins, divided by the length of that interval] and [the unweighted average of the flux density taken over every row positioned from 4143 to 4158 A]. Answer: 10.9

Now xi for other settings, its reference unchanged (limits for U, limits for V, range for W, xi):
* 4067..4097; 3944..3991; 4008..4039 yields 0.6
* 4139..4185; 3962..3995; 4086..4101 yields 0.6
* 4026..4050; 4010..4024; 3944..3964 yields 0.2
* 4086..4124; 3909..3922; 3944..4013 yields 0.2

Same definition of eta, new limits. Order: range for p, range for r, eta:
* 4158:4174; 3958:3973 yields 1.70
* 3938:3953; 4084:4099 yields 0.93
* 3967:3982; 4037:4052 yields 0.56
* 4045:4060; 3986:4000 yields 0.99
